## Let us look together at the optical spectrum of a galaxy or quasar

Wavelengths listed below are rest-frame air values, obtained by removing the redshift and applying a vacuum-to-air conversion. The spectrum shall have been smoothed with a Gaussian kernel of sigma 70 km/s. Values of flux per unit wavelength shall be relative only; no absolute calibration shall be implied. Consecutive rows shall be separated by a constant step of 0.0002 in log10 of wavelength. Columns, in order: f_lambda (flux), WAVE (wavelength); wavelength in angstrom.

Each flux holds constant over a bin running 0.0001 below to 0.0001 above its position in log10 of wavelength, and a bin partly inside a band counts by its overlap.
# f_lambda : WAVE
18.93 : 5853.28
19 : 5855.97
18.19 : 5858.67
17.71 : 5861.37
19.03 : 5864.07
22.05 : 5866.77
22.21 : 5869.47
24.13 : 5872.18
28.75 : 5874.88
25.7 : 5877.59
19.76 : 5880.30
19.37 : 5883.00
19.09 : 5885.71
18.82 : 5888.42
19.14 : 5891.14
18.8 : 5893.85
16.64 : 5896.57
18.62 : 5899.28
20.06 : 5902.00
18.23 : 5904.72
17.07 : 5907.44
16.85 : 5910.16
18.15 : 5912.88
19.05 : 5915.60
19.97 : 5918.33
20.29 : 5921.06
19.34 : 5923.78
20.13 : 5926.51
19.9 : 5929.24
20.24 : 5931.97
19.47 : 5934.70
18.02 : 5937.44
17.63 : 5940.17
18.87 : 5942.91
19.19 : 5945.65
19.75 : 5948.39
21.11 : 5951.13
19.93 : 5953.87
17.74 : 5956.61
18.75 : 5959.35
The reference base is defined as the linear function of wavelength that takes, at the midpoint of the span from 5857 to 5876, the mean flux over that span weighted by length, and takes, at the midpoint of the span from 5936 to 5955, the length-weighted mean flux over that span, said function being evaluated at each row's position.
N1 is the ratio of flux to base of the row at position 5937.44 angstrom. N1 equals 0.93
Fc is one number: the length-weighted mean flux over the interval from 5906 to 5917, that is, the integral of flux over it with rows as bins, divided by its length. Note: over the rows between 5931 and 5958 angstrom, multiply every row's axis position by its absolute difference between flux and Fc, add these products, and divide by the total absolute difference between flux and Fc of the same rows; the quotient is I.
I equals 5944.6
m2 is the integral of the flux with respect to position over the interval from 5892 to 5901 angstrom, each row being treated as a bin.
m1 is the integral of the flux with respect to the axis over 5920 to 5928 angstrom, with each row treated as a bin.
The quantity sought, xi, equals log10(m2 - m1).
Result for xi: 0.6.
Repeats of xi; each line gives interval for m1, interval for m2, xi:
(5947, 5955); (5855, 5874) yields 2.4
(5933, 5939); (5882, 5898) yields 2.3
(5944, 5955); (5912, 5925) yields 1.5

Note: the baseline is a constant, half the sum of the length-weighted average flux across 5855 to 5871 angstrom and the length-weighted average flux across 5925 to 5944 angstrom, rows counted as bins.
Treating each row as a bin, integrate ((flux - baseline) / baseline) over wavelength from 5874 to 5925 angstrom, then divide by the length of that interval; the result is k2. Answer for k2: 0.006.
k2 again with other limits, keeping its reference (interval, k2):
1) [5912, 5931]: 0.007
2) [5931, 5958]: -0.015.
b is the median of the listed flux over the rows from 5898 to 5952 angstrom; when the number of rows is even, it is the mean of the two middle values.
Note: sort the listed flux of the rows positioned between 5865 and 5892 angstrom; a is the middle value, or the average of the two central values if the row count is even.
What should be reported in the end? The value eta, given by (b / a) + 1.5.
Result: 2.42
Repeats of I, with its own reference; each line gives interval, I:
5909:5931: 5921.7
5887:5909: 5897.4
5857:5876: 5871.4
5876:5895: 5881.9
